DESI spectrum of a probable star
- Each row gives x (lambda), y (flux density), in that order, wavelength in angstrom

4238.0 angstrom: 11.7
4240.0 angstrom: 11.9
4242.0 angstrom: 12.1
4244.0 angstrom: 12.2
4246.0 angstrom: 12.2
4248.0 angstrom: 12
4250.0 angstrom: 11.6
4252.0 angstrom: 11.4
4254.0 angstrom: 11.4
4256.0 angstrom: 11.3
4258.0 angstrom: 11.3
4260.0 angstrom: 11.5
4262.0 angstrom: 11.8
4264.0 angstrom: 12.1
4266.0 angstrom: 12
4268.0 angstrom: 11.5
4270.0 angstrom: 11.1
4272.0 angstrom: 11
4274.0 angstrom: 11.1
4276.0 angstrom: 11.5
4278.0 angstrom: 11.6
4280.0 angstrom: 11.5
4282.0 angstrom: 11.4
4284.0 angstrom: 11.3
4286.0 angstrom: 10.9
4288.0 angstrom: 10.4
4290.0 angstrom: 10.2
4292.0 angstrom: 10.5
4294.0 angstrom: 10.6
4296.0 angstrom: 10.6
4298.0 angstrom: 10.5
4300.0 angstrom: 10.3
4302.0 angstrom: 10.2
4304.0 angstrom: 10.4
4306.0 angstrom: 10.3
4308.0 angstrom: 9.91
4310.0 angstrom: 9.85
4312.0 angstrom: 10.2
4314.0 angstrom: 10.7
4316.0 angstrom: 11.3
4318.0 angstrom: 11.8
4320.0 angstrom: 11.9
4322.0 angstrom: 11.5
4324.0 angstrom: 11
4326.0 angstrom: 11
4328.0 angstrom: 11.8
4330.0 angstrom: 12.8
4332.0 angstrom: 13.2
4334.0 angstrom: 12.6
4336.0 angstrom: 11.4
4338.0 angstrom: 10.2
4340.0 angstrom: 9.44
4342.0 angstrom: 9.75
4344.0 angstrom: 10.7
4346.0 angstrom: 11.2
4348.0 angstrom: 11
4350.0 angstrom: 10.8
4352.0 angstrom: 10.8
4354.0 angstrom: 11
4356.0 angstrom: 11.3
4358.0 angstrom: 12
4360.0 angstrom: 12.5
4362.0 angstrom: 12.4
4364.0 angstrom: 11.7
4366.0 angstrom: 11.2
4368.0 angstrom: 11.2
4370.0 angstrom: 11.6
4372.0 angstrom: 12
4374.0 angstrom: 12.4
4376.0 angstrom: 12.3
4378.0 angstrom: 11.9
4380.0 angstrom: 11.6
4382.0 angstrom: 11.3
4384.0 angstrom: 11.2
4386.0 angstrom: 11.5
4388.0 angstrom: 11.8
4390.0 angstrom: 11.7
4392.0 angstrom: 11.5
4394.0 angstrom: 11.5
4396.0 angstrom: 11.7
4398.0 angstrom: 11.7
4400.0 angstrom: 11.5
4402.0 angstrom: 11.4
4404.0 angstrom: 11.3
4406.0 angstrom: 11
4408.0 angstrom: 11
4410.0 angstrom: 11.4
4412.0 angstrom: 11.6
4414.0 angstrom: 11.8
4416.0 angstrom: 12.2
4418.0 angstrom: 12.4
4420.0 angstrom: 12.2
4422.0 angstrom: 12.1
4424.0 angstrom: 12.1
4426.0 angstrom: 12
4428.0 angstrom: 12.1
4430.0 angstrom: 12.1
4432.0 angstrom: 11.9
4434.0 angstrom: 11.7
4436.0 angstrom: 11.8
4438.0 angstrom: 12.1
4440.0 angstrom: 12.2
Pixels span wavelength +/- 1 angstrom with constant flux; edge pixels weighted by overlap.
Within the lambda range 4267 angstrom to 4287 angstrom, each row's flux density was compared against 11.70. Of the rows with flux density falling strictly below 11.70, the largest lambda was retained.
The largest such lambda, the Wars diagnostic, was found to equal 4286.0 angstrom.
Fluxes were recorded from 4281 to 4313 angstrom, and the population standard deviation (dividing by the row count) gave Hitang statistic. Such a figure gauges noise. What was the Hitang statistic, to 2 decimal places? 0.42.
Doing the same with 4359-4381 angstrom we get 0.45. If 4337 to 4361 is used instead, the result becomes 0.82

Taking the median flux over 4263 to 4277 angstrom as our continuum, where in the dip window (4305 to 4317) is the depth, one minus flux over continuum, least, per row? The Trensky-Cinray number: 4316.0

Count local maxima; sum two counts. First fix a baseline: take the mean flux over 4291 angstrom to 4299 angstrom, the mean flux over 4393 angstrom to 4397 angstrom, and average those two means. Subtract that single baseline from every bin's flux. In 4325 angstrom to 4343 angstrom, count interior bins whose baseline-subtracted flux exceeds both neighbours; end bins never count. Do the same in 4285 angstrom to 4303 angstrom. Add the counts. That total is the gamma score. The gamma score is 1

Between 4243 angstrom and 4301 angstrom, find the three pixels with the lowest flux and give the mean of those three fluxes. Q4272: 10.3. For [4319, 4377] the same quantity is 9.8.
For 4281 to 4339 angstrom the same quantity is 10.0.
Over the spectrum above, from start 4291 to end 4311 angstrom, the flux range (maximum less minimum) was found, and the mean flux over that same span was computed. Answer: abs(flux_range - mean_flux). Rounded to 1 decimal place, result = 9.6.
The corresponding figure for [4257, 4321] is 8.7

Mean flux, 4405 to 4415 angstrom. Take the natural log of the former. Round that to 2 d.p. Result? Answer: 2.43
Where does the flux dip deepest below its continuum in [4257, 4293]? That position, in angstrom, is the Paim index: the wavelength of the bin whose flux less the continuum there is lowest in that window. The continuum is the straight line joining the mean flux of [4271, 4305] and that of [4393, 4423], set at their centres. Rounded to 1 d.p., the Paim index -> 4290.0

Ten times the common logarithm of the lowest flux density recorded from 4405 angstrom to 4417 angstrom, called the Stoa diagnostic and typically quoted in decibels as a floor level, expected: 10.41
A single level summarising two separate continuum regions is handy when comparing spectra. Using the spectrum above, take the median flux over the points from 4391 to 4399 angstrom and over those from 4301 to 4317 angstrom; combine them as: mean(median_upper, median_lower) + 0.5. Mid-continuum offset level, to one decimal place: 11.4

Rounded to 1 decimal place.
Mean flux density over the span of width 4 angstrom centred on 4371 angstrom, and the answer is 11.8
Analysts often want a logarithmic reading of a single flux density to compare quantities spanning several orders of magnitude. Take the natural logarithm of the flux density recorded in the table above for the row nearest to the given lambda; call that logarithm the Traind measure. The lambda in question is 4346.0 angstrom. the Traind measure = 2.42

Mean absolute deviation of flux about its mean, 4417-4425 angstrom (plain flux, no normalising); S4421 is 0.10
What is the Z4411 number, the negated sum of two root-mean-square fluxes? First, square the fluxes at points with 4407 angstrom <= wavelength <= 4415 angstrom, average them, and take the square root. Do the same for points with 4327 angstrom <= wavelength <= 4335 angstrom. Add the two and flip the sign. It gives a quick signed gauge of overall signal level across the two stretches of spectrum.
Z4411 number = -24.1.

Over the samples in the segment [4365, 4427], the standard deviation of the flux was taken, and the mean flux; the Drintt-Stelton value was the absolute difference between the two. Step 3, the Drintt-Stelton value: 11.3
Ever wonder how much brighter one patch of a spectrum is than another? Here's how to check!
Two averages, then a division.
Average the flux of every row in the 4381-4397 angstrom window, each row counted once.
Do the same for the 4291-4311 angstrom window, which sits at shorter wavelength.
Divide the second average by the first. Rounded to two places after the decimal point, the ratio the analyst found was 0.90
